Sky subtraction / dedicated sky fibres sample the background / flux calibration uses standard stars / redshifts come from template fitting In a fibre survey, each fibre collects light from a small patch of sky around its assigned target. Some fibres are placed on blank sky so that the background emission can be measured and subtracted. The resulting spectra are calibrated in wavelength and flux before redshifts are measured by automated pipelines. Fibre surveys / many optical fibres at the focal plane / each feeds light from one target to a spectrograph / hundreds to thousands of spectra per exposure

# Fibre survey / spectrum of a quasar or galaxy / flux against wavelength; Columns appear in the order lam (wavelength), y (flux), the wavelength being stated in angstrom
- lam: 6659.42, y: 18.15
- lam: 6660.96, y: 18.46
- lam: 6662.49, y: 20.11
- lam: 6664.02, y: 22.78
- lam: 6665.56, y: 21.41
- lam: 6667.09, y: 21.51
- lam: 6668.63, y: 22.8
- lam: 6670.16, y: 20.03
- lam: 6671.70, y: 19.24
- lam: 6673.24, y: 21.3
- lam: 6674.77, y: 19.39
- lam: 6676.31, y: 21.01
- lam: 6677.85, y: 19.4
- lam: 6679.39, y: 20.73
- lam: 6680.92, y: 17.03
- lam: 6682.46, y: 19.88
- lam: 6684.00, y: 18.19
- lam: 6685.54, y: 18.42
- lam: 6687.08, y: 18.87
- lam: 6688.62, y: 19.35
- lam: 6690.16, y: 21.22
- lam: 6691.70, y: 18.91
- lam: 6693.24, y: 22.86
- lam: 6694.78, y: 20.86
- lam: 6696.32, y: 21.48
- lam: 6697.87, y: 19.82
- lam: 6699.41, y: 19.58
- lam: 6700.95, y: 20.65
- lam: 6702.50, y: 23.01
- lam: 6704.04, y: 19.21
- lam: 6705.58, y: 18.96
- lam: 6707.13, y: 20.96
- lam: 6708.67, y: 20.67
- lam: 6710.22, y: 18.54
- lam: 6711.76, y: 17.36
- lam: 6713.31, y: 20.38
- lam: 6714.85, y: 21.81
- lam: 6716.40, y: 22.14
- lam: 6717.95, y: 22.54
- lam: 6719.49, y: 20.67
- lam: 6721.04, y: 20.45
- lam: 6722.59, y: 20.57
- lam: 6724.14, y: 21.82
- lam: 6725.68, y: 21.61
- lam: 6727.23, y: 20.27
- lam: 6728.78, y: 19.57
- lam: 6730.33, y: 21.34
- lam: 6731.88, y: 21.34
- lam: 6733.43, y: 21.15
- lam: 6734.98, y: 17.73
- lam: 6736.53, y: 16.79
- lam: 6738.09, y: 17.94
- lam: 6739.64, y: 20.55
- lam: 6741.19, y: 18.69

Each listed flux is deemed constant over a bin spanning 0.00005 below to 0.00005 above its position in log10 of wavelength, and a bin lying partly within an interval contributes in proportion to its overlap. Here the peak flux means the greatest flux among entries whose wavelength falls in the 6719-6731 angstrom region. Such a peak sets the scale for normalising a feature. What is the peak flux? 21.82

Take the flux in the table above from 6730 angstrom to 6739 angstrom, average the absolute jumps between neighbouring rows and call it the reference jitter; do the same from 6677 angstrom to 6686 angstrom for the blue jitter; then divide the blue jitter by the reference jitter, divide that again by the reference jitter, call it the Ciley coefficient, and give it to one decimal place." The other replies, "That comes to 1.5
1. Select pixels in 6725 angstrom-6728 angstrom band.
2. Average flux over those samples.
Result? 20.9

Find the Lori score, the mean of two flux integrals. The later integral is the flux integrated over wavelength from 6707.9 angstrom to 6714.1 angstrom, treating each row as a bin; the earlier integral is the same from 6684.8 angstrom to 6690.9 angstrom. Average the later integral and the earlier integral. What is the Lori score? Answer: 119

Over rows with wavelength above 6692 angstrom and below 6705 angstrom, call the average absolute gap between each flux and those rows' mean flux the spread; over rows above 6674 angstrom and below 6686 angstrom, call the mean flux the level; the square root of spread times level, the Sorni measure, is 4.7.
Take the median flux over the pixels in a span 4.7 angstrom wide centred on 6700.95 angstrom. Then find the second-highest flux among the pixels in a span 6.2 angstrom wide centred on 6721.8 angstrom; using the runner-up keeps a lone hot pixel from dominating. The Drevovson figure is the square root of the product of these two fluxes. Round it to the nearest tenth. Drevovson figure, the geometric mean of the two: 20.7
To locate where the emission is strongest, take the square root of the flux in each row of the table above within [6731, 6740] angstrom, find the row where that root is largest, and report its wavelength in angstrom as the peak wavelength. 6731.88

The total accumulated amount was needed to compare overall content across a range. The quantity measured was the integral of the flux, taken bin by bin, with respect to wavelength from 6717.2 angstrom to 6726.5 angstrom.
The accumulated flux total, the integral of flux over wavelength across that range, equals 198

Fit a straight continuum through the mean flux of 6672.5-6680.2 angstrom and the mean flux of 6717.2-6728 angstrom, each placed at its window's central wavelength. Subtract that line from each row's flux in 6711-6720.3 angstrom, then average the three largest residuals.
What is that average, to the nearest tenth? 1.1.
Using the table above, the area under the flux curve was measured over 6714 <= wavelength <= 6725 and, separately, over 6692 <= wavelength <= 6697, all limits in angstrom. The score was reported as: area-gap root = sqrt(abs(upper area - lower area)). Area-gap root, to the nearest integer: 11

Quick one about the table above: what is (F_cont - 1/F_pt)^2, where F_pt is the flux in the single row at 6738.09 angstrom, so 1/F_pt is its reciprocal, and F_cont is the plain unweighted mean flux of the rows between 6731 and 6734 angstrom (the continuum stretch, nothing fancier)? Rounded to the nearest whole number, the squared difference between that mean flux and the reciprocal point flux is 449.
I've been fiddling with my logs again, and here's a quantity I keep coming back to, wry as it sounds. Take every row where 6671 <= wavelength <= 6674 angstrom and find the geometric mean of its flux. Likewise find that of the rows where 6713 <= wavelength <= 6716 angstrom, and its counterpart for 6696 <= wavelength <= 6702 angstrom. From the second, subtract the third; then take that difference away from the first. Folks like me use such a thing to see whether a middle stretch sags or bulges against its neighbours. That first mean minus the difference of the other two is 19.5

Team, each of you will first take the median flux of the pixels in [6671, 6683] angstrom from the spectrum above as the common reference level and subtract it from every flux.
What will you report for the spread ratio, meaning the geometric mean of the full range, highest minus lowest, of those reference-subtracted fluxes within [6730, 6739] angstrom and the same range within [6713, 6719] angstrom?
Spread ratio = 3.1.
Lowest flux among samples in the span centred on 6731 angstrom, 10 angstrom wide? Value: 17.73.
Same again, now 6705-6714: 17.36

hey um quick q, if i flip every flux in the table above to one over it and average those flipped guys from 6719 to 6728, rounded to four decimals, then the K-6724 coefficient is 0.0479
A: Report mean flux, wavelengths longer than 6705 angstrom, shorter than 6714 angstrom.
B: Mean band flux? 19.5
